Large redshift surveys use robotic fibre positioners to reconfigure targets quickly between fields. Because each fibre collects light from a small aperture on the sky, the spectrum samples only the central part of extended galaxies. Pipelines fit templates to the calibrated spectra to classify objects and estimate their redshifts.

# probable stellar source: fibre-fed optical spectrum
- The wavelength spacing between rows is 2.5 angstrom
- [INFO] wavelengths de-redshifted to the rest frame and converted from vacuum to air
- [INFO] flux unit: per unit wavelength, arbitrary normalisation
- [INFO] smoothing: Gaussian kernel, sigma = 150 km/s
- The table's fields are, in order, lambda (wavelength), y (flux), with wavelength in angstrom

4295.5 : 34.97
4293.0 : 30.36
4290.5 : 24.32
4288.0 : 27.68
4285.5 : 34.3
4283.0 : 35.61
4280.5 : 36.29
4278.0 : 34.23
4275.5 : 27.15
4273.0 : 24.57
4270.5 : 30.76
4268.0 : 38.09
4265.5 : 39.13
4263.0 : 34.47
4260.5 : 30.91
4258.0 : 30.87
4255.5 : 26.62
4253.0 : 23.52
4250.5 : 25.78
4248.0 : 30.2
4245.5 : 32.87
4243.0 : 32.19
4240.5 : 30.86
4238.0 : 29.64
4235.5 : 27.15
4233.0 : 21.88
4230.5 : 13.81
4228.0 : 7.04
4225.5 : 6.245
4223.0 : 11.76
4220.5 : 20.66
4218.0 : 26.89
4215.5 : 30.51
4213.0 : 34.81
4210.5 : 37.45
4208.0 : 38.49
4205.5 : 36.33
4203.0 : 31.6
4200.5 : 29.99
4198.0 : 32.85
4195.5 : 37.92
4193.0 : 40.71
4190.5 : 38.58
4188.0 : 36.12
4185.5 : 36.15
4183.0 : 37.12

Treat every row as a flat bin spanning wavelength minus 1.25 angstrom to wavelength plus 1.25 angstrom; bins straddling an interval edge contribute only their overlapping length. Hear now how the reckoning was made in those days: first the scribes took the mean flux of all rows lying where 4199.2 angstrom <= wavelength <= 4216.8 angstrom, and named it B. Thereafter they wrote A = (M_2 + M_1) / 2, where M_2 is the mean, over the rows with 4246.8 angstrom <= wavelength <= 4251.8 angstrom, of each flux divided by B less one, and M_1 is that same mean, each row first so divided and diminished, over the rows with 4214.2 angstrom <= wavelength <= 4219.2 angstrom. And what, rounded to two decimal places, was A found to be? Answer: -0.17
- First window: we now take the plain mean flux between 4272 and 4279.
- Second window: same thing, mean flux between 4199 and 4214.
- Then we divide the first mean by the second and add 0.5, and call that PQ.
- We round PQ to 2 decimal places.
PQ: 1.32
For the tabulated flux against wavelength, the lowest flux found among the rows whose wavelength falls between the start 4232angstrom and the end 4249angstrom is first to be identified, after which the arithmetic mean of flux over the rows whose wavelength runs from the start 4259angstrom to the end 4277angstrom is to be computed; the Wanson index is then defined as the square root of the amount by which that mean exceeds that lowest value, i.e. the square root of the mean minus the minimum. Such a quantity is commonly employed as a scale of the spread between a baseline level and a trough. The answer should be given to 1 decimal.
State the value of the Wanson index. 3.2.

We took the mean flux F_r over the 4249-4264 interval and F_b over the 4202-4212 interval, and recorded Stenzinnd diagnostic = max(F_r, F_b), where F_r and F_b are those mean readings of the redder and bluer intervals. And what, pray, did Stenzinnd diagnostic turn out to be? 36.0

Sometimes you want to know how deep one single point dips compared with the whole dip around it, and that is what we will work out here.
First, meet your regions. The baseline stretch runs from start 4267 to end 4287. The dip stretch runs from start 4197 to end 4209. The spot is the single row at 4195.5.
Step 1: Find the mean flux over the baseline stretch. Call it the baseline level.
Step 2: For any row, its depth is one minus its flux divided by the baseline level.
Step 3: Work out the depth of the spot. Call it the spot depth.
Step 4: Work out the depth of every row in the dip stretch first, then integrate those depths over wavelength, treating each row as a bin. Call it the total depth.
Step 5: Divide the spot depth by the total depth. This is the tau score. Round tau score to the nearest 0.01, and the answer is 0.35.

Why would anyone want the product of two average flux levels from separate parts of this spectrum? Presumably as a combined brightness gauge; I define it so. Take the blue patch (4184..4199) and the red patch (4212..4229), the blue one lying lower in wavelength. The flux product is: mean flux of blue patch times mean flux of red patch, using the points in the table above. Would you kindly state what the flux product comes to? 730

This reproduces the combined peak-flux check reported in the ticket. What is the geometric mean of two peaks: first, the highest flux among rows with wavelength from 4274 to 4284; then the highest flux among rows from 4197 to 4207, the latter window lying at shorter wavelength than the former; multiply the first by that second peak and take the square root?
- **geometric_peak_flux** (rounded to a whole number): 36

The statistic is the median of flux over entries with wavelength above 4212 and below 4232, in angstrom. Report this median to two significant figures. 17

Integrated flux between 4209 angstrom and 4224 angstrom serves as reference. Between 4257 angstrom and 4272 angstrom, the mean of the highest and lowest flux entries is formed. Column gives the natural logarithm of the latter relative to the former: -2.5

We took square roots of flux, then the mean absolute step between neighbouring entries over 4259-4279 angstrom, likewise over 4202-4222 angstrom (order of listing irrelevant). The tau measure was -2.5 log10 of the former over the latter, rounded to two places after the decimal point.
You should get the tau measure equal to -0.28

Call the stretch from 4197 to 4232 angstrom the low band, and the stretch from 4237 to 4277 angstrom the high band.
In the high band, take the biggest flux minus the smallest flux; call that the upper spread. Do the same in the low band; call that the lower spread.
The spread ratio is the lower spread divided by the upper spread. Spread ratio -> 2.07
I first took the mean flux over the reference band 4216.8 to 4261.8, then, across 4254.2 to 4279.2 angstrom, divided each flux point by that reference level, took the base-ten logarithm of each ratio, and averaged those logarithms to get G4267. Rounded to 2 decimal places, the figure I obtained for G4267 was 0.12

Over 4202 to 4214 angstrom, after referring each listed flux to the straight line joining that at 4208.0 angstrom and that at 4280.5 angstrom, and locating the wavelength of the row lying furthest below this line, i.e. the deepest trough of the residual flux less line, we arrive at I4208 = 4203.0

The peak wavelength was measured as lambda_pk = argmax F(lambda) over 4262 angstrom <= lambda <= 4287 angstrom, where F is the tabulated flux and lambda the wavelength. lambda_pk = 4265.5 angstrom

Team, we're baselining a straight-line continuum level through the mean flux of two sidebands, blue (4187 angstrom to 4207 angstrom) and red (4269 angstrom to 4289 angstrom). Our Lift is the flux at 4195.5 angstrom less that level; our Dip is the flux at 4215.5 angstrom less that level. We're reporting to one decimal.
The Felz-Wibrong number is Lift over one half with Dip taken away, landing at 0.5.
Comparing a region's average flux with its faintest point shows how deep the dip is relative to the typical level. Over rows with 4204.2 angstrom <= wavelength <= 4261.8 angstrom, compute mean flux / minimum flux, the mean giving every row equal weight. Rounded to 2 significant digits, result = 4.2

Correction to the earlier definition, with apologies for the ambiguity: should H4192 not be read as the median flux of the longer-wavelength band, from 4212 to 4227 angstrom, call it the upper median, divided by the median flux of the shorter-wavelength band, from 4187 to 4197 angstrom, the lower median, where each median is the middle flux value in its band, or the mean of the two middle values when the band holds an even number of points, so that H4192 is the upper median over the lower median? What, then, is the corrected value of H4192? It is 0.6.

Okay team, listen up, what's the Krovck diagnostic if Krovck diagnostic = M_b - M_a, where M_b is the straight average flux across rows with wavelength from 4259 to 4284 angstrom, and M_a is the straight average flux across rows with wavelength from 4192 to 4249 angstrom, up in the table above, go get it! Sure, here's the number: 5.2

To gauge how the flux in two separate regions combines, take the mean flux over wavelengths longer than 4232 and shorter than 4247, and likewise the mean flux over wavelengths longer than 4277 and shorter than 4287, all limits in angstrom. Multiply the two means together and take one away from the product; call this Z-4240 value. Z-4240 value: 1021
